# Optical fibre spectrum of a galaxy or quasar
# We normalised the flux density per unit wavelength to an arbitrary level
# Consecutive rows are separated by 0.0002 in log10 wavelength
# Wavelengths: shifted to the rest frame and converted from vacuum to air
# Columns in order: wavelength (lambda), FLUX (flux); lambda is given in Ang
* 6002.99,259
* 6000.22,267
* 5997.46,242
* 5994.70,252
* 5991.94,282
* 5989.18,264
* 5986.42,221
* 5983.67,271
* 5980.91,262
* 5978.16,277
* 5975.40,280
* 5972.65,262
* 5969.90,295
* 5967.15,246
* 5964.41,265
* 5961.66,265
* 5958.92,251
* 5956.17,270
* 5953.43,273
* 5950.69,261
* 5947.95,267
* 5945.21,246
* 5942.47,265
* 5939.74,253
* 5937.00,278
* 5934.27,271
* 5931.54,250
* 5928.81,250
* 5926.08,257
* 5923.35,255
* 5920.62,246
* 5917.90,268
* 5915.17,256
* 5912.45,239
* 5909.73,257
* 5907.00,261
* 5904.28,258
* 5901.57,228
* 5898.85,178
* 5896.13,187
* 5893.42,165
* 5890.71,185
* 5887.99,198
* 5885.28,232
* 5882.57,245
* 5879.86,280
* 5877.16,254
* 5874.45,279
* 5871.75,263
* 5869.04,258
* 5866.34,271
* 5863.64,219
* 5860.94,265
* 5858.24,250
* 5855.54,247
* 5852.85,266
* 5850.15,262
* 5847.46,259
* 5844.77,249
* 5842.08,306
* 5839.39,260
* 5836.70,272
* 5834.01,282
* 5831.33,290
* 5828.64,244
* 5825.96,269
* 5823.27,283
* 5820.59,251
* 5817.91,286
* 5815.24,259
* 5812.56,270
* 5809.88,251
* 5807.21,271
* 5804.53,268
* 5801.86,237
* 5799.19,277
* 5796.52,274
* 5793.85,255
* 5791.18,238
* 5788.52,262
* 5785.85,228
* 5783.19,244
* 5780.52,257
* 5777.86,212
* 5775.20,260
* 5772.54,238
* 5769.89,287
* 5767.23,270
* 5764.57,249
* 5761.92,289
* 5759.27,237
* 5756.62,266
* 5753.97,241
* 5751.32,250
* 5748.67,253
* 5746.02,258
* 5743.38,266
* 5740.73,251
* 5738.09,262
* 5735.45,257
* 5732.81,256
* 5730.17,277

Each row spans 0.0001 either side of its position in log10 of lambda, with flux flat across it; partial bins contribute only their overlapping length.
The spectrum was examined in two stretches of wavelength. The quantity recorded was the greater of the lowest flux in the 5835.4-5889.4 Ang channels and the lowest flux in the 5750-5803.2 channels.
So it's 212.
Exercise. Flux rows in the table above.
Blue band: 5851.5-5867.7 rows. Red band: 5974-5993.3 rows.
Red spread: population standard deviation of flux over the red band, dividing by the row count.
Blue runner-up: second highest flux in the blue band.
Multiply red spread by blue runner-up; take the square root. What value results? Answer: 72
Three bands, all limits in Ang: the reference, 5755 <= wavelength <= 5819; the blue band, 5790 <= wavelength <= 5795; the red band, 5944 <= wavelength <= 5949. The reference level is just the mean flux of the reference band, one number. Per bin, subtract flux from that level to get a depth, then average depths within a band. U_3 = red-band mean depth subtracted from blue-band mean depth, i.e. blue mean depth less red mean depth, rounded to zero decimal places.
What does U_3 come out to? 10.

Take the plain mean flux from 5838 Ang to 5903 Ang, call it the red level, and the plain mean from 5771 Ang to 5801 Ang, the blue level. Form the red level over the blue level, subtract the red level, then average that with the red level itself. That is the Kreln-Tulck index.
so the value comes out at 0.48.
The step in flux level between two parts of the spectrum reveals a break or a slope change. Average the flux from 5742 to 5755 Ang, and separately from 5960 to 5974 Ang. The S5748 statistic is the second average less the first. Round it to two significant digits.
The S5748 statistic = 13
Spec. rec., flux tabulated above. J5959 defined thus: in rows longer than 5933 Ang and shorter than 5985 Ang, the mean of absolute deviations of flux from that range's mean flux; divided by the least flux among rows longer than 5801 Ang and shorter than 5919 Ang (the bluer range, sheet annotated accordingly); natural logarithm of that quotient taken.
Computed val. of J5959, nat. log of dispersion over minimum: -2.90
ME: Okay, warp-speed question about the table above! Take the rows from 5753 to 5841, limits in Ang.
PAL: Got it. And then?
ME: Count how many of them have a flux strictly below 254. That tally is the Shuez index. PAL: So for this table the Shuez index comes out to 12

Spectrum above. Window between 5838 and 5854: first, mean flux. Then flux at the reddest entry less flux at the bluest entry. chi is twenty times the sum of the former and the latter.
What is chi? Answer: 5460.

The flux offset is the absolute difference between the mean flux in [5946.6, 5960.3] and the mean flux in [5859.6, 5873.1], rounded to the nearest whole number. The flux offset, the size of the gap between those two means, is 9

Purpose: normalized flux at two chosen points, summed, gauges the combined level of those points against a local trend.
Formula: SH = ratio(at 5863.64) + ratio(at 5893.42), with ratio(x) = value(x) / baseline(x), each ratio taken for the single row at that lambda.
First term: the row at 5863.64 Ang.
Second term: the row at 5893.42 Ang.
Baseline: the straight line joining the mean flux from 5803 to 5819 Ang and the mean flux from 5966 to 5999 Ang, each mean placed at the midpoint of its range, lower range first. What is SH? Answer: 1.4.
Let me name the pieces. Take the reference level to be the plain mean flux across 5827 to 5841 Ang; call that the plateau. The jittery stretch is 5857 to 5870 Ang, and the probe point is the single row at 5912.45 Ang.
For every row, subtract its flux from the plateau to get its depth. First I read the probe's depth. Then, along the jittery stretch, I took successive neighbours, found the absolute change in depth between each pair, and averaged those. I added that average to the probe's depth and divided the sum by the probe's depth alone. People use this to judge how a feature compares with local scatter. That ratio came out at 2.0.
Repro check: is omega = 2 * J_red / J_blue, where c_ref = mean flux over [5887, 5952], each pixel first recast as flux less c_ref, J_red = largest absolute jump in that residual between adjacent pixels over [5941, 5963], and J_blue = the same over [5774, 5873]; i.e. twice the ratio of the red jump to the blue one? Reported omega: 0.74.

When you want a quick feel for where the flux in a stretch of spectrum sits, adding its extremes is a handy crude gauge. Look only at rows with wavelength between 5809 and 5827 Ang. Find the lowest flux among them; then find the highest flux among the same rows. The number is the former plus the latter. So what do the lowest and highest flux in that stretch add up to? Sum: 537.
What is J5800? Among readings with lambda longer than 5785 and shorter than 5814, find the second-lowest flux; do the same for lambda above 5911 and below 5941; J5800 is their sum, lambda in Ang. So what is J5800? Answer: 483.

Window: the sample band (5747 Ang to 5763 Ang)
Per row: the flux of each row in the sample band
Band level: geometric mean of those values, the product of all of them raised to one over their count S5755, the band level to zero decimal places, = 255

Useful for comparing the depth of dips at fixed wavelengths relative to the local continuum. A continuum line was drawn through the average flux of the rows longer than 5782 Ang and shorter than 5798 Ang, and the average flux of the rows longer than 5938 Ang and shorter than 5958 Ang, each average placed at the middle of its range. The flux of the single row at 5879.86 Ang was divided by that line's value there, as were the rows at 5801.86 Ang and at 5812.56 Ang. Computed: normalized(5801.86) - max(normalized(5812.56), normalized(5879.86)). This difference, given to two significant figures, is -0.15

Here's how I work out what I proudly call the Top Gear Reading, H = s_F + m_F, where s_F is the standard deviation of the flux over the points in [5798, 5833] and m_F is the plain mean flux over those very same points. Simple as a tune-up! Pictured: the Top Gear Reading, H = 282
